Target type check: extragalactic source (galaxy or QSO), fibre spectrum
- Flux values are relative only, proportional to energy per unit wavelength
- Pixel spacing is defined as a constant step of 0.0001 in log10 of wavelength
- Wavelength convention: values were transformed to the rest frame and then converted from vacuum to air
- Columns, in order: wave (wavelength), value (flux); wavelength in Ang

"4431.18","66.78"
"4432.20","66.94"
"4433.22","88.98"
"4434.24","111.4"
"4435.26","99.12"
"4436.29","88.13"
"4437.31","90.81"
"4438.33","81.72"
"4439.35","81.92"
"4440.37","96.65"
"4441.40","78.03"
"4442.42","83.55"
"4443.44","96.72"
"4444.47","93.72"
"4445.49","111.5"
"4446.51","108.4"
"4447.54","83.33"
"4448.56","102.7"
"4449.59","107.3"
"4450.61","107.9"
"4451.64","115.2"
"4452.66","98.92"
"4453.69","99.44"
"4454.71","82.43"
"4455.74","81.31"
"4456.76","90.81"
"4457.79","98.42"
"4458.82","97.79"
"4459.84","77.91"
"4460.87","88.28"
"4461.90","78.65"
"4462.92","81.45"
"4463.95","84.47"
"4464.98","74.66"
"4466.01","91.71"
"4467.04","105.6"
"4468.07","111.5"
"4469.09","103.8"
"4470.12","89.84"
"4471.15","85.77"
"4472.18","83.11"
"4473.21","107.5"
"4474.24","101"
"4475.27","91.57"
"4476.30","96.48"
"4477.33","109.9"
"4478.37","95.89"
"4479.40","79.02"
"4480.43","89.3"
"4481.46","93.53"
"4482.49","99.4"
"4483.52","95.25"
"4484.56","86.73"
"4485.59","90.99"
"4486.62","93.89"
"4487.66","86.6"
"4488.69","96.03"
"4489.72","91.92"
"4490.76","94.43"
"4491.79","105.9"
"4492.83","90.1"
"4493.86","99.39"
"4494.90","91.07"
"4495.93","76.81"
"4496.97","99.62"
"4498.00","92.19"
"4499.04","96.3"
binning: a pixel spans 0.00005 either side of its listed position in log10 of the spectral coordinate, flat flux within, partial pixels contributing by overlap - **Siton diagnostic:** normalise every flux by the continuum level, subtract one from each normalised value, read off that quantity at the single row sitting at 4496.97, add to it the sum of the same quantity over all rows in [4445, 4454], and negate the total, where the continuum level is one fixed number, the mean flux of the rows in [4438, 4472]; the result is -1.1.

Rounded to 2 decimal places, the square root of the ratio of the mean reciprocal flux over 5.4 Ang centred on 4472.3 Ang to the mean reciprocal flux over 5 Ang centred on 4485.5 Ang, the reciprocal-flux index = 0.99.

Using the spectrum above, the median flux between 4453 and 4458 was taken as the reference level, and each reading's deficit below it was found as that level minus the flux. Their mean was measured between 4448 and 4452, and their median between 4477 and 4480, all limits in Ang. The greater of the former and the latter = -5.1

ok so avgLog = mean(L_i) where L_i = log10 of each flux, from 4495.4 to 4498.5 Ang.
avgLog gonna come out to 1.95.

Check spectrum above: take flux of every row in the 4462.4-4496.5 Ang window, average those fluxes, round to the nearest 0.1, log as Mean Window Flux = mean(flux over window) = 93.2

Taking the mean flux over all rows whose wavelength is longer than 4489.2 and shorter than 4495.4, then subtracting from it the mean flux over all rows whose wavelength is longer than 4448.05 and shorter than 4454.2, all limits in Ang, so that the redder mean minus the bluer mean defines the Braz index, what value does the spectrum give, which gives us -10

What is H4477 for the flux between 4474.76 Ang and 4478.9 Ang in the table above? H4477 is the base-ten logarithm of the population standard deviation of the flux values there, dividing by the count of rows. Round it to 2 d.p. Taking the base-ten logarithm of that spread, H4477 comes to 0.84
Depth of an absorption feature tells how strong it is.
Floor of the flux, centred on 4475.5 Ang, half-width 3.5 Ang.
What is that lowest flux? 83.11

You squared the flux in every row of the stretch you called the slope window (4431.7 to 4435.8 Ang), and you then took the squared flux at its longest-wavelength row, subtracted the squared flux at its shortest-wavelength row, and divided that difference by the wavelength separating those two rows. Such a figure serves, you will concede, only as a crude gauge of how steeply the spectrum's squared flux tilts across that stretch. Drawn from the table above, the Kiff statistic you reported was 1746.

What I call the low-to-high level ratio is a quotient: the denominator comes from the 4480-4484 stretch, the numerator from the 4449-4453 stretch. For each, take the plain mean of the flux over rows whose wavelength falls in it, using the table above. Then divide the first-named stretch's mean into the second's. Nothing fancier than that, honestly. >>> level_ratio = 1.14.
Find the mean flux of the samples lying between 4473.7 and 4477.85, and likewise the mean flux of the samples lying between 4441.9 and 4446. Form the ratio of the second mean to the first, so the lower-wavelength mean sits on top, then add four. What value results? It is 4.97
